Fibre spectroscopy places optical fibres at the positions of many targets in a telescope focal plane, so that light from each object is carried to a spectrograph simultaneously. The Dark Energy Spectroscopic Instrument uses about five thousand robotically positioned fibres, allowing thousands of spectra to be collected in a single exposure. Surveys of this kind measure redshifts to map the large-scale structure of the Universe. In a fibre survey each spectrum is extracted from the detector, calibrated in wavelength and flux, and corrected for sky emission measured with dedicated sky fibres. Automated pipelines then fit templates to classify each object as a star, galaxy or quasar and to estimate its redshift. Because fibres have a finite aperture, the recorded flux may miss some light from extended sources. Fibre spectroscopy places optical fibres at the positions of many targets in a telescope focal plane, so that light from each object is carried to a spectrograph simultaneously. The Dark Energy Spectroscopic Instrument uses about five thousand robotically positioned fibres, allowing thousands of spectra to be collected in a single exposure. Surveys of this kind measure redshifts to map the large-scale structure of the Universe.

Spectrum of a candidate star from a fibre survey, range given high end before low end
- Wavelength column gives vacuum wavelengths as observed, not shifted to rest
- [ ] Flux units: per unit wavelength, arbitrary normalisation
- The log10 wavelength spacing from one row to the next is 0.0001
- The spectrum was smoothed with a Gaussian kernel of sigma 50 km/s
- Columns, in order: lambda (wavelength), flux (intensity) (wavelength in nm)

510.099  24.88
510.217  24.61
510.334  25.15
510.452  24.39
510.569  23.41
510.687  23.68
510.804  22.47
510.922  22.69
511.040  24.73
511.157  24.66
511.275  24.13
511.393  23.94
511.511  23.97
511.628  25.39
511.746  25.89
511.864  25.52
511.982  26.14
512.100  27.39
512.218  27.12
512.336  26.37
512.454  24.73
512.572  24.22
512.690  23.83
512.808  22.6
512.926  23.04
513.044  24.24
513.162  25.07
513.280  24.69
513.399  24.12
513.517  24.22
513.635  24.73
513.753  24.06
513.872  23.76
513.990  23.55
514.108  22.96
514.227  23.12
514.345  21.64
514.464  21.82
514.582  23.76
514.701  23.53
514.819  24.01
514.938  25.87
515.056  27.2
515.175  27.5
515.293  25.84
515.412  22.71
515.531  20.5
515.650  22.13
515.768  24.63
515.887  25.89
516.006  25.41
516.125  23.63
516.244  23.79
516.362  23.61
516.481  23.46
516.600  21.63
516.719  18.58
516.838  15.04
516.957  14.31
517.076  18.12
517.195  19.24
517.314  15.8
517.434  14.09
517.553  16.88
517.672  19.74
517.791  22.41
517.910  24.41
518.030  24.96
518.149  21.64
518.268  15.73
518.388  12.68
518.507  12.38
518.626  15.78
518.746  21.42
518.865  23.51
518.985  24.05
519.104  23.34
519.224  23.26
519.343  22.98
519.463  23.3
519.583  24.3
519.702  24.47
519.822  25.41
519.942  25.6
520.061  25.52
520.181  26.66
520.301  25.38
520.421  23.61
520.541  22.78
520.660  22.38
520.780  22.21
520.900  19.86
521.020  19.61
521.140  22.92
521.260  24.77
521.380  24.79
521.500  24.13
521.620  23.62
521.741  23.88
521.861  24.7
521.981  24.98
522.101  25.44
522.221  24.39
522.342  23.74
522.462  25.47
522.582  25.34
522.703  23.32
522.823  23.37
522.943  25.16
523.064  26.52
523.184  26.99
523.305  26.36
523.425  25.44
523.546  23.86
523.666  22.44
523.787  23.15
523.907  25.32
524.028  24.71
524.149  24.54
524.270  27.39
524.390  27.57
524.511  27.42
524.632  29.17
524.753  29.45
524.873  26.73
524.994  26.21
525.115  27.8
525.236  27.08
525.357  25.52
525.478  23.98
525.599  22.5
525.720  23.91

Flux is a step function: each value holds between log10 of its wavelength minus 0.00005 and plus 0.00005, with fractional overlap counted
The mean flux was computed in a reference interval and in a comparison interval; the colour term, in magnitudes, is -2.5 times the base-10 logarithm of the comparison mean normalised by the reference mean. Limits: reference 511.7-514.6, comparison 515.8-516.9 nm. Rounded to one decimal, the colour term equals 0.1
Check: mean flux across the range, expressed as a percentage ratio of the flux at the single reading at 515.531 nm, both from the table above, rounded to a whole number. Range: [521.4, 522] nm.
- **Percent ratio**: 118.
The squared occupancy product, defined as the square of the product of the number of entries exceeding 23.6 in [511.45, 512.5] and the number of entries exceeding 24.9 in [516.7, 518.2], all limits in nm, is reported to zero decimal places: 81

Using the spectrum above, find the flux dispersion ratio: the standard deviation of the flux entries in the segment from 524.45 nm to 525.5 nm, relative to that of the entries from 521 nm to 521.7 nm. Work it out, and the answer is 0.9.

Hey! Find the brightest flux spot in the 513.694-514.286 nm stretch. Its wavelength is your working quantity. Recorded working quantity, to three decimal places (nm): 513.753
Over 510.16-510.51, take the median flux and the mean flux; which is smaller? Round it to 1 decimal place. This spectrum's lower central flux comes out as 24.6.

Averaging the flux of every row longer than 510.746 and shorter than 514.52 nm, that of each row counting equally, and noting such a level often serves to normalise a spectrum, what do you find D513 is 24.3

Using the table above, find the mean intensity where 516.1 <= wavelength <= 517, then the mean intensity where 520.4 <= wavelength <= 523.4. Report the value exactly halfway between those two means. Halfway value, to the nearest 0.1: 22.3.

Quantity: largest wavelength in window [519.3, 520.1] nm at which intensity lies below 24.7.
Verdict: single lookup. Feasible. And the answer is 519.702 nm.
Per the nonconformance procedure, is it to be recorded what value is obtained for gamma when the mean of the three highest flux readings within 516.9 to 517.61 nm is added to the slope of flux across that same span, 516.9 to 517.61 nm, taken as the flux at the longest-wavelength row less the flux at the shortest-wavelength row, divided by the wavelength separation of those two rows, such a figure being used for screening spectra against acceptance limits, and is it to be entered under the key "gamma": 22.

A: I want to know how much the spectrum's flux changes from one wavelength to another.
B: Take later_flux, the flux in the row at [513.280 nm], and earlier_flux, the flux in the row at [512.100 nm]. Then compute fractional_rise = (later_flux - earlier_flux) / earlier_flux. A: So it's -0.10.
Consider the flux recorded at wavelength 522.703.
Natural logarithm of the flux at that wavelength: 3.15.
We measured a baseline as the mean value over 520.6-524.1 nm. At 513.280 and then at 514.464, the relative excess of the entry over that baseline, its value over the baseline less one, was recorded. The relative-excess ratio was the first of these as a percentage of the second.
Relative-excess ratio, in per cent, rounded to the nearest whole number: -26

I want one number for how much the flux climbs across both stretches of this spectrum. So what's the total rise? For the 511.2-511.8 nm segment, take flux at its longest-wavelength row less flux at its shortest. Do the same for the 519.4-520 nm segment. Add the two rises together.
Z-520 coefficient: 4.1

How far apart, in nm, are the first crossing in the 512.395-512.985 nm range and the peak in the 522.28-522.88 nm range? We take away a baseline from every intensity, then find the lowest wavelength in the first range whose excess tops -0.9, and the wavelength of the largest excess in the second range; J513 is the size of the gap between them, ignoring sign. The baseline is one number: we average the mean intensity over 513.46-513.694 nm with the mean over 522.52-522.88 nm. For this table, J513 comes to 10.01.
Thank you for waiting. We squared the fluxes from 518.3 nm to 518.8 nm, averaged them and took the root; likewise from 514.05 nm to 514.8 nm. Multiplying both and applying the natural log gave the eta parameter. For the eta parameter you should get 5.90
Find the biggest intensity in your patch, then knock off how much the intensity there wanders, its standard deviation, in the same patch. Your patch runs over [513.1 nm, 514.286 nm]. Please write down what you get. 24.4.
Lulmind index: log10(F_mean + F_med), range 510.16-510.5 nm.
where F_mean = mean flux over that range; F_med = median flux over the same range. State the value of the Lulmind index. 1.693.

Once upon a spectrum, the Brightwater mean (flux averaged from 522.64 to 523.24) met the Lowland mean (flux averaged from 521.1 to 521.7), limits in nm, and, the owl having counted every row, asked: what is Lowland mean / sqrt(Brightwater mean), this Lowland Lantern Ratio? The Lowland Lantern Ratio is 4.8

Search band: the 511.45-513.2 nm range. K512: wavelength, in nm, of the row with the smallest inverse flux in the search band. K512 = 512.100 nm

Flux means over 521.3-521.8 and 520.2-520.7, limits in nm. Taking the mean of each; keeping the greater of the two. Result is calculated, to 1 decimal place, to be 24.1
